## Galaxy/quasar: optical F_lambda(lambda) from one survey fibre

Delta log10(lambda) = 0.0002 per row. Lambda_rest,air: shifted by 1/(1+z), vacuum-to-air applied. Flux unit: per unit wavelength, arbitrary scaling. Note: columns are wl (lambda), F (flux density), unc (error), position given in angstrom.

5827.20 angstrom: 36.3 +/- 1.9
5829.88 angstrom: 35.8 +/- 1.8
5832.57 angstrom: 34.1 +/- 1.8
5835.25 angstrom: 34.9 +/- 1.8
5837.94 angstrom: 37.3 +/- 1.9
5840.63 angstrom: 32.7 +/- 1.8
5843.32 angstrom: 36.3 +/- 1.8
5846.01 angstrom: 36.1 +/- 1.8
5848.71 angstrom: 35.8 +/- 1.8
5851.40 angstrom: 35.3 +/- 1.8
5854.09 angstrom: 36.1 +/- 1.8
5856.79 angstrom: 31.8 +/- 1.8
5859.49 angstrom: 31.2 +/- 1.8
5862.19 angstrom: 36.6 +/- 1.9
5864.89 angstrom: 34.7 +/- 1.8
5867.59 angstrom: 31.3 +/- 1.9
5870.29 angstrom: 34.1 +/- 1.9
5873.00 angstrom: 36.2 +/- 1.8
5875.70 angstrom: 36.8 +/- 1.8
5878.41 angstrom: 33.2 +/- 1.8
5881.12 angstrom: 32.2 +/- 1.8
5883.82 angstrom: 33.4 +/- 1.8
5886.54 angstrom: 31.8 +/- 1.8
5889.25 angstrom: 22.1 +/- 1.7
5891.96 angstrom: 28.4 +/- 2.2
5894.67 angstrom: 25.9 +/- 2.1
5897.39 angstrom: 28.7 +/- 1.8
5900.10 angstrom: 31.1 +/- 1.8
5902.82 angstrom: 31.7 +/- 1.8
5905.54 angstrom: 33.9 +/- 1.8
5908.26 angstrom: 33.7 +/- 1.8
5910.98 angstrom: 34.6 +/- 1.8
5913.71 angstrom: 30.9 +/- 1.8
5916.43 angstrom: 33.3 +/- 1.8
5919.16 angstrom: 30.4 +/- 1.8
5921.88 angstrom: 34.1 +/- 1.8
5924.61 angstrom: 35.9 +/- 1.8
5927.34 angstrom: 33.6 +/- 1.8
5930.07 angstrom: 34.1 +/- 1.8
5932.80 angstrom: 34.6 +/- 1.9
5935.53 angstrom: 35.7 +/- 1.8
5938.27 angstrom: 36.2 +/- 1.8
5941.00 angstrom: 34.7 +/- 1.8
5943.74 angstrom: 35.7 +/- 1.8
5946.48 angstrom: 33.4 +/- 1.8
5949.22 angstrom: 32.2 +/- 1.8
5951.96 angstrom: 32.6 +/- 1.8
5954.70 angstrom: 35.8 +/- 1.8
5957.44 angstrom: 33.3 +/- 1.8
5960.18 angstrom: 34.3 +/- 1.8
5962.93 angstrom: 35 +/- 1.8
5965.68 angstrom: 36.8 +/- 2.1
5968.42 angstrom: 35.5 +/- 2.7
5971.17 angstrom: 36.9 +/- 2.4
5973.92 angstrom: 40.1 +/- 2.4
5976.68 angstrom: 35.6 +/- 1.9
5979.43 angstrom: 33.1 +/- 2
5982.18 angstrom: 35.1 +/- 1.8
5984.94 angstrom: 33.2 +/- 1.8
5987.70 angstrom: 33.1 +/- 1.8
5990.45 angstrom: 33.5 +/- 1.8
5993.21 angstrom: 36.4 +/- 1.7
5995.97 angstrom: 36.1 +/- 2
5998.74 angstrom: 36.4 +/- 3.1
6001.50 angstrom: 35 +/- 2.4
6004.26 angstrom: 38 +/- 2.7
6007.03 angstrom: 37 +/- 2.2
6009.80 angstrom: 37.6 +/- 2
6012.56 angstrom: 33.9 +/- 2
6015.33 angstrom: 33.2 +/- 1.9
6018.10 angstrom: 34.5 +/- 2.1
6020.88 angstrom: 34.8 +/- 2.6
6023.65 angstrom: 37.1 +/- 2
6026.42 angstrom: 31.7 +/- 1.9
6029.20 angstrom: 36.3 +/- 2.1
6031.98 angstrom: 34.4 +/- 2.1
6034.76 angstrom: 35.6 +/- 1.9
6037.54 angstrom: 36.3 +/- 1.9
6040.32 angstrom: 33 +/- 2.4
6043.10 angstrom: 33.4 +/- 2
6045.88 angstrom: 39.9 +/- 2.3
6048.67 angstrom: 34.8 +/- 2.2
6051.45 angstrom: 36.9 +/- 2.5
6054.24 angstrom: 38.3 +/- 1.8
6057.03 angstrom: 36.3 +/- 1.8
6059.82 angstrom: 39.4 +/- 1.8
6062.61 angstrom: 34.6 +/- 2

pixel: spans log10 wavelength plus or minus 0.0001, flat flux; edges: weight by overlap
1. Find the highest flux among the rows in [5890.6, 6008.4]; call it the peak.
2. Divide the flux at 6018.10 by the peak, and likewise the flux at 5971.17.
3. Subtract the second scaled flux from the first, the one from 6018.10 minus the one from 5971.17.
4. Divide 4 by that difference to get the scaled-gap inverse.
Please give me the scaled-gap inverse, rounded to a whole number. -67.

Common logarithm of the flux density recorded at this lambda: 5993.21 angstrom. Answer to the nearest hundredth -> 1.56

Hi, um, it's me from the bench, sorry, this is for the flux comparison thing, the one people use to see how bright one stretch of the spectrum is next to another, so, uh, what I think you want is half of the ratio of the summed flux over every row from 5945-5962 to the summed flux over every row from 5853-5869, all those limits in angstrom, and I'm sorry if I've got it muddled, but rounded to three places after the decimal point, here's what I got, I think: 0.500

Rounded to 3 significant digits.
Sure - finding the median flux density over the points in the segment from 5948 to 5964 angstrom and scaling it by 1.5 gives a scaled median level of 50.7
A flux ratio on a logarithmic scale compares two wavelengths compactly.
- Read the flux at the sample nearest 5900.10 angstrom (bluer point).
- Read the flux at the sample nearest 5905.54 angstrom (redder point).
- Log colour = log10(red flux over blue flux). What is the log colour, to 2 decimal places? 0.04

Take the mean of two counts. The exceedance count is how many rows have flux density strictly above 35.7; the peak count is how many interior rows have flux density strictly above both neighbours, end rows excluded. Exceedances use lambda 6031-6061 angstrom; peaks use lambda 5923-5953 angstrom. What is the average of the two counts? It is 4.0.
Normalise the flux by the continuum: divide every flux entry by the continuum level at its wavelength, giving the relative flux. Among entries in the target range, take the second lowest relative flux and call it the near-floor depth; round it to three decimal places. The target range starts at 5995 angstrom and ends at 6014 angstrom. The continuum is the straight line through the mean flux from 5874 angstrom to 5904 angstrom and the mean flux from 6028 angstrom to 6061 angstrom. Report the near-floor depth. 1.011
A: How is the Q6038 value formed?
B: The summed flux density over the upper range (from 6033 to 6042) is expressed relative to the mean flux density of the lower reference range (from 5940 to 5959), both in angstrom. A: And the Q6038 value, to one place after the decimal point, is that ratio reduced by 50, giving -46.9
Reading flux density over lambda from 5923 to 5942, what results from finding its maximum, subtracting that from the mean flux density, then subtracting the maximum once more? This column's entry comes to -37.4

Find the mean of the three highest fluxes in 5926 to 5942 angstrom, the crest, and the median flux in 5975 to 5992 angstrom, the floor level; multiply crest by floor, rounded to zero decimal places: 1185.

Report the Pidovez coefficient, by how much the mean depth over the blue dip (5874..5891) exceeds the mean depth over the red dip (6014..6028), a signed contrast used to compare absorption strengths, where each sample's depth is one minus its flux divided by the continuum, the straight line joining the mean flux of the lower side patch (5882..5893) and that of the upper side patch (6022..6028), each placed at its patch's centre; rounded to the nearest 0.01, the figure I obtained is -0.10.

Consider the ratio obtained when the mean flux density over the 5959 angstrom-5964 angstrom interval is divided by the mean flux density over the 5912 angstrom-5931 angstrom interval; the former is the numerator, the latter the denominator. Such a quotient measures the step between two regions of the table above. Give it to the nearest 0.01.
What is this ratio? 1.04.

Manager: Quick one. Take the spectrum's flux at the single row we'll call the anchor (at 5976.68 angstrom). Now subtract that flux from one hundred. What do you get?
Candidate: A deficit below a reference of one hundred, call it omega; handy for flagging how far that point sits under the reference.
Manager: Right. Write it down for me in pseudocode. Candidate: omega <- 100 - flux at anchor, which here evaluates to 64.4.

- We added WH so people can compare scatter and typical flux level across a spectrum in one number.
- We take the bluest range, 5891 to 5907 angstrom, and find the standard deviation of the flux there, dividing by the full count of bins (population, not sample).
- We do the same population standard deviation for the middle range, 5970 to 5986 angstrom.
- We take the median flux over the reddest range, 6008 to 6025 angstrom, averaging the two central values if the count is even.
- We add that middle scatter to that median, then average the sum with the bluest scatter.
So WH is 19.8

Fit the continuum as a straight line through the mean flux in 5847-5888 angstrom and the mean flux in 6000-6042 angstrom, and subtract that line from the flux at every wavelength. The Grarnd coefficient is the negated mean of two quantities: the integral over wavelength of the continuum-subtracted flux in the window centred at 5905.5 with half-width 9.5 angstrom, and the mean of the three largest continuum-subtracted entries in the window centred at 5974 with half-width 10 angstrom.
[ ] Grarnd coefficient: 20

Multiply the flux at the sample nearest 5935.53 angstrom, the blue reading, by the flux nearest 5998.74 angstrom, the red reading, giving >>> 1299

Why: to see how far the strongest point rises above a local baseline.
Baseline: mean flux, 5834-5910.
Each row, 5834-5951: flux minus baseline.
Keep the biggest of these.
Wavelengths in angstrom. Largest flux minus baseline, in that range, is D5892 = 4.3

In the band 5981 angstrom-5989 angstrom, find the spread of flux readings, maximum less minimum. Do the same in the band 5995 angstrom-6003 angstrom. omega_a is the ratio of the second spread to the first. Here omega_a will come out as 0.70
